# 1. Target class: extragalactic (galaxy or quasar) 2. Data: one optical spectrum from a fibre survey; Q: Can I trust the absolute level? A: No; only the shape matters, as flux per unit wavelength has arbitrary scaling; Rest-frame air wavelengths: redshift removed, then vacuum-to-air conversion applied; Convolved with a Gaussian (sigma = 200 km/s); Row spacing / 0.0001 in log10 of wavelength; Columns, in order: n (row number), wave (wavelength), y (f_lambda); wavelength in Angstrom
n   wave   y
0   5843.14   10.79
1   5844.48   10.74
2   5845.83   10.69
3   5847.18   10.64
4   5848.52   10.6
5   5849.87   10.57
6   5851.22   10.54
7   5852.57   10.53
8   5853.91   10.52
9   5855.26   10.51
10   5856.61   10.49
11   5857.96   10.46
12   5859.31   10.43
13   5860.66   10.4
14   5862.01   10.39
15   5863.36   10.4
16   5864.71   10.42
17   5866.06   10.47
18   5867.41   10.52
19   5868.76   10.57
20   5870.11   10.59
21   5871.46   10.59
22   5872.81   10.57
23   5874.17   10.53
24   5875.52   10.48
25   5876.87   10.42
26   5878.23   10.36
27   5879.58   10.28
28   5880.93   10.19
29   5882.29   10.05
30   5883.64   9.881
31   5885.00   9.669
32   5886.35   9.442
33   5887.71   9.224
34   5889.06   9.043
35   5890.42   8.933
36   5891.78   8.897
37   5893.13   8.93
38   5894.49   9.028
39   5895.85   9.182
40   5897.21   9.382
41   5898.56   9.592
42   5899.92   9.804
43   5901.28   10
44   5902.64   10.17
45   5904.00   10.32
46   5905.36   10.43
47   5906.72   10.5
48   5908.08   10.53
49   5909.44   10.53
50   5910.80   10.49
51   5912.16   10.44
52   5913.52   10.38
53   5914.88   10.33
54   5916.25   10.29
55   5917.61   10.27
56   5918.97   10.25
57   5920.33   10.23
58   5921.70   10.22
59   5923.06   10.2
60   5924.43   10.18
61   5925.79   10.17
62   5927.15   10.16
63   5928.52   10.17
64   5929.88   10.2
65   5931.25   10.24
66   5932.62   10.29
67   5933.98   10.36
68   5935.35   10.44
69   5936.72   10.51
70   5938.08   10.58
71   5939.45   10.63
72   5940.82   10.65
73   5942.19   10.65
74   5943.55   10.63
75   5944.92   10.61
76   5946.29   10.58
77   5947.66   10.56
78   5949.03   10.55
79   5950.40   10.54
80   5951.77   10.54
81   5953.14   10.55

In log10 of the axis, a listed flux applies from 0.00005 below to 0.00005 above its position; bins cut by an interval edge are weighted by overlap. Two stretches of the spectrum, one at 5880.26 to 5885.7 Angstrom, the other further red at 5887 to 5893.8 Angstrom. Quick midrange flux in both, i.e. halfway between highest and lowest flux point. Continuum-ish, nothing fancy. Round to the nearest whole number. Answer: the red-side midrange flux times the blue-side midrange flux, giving 90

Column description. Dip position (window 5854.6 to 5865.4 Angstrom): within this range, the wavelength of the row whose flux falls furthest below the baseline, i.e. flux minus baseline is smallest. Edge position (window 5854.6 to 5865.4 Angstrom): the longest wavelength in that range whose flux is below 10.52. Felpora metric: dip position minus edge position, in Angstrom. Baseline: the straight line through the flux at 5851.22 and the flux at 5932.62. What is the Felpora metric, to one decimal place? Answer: -2.7 Angstrom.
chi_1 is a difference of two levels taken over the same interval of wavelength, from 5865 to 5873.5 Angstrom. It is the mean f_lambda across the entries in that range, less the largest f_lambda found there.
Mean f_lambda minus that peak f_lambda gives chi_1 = -0.04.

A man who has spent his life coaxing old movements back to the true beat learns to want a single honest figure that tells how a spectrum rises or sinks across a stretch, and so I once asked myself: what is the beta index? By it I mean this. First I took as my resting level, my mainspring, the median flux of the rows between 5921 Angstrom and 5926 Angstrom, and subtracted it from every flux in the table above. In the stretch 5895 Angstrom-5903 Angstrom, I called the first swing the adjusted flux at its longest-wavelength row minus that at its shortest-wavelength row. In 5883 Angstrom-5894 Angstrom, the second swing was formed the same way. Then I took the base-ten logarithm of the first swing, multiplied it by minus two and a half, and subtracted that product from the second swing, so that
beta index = -1.0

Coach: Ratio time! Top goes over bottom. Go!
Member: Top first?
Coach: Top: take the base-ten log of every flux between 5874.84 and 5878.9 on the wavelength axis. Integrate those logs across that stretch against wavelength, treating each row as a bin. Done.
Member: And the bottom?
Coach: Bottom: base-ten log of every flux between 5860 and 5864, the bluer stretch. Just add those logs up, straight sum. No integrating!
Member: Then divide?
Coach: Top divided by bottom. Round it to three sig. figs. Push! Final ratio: 1.35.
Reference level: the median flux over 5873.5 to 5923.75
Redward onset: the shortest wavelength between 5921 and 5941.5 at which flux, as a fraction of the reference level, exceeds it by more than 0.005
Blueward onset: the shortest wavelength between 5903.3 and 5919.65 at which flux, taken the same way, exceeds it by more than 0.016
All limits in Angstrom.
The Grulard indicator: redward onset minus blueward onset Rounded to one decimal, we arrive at 27.3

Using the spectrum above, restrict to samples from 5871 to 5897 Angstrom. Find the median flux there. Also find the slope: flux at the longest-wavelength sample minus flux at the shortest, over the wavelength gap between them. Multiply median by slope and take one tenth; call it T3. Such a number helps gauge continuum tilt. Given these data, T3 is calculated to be -0.057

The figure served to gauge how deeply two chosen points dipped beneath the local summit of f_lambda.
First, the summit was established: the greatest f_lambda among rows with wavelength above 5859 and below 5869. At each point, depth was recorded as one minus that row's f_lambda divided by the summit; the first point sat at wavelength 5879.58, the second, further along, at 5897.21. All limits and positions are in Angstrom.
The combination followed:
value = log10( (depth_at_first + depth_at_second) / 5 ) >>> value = -1.55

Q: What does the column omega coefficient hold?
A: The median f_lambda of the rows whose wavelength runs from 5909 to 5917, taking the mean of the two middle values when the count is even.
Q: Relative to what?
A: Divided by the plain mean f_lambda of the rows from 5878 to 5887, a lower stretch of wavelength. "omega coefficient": 1.04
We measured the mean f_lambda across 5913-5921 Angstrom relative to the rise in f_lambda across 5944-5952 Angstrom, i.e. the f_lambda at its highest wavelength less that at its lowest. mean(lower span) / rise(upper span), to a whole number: -147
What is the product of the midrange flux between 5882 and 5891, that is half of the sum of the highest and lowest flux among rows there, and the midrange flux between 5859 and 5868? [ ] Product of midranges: 99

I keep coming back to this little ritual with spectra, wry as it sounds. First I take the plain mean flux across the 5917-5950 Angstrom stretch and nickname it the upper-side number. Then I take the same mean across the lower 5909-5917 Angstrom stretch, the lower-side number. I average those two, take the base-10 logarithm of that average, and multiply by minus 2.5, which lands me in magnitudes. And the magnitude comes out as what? -2.54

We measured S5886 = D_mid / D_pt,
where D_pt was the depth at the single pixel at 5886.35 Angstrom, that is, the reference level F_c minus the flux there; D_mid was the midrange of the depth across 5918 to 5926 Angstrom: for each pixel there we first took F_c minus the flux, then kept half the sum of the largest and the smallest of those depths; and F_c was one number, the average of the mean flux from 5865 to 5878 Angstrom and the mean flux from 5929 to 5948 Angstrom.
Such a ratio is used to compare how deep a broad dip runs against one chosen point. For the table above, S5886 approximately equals 0.28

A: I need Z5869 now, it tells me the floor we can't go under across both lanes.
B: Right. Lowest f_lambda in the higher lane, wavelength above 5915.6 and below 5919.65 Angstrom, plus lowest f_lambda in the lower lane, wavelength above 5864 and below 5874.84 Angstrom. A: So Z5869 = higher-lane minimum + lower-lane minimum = 20.7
